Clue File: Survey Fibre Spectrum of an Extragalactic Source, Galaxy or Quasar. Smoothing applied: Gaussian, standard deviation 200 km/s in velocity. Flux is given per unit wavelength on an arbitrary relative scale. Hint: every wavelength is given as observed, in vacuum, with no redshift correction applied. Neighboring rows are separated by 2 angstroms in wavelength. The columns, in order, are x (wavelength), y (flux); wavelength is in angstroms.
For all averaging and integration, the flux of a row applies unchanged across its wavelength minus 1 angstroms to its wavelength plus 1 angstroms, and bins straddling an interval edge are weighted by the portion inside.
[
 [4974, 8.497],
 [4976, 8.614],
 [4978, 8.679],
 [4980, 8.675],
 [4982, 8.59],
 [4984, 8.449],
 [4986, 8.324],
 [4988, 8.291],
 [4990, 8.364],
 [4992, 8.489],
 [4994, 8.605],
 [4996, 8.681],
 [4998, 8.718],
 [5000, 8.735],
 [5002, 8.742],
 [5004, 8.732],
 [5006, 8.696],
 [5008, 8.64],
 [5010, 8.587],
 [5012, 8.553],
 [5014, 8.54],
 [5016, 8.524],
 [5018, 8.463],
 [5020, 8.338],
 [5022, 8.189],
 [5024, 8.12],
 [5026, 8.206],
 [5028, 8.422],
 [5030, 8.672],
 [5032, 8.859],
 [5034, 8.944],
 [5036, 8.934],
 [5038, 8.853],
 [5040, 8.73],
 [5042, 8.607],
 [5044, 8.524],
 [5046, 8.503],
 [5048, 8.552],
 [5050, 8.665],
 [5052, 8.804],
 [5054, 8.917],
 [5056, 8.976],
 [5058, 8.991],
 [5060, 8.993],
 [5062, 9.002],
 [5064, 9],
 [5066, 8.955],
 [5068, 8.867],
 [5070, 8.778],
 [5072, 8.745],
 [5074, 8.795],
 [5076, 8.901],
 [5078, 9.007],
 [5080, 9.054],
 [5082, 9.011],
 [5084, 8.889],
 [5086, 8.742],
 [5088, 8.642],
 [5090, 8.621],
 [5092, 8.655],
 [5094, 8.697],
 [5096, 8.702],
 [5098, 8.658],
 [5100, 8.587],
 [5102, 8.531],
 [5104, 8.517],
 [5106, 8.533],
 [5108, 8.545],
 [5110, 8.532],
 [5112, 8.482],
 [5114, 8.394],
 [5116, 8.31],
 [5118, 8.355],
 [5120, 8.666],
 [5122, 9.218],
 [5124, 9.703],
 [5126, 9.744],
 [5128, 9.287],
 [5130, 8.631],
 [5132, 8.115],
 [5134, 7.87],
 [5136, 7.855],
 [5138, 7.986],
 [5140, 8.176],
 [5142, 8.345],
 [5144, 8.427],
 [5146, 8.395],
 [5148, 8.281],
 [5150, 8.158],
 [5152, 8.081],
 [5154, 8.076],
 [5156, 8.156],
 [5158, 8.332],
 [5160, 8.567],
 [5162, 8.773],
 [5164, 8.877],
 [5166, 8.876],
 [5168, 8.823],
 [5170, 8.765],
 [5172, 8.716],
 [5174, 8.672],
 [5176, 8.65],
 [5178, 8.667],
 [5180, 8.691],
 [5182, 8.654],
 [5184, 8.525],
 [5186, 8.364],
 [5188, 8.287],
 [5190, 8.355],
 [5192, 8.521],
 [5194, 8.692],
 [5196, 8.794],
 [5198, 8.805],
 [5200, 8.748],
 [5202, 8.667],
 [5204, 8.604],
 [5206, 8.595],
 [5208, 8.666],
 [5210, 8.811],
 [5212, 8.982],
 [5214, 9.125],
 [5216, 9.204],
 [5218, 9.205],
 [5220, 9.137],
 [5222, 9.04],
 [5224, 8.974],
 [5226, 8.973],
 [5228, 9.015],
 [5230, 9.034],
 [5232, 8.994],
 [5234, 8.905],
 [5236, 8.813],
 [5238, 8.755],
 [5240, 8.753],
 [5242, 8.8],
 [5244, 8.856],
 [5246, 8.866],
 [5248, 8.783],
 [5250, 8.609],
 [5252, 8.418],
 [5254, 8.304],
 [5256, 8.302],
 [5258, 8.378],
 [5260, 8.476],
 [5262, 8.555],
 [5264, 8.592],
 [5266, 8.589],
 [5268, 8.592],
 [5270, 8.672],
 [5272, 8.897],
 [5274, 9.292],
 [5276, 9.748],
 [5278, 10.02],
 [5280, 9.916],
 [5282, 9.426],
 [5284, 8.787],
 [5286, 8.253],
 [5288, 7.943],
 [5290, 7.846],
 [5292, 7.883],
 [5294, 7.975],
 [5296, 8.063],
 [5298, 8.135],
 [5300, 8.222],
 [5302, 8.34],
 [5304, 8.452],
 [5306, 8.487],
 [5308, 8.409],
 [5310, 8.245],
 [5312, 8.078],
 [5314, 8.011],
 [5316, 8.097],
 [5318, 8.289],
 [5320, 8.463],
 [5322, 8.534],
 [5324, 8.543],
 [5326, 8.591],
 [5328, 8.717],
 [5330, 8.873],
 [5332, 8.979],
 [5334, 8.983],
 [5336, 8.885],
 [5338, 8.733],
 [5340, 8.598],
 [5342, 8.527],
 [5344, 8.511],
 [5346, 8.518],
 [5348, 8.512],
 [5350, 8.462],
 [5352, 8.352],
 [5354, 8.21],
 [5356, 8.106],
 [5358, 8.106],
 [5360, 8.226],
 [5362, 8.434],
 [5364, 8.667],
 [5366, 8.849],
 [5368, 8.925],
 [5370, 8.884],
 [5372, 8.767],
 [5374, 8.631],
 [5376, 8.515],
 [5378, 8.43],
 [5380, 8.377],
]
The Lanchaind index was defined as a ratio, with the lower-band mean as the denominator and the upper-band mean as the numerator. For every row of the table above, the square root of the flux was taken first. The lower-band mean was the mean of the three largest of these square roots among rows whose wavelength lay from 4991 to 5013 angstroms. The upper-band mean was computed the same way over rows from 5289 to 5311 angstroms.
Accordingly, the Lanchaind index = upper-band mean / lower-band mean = 0.98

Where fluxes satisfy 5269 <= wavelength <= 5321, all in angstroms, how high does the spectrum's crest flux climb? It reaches 10.02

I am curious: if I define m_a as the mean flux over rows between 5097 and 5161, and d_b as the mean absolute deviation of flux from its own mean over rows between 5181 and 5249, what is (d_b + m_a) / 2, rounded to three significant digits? 4.33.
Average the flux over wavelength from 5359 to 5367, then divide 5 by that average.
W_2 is 0.585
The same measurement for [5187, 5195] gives 0.591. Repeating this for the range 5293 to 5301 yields 0.617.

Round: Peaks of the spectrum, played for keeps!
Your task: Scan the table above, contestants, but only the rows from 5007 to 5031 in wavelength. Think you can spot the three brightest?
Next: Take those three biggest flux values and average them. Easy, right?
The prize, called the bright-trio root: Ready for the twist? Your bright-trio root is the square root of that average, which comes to 2.94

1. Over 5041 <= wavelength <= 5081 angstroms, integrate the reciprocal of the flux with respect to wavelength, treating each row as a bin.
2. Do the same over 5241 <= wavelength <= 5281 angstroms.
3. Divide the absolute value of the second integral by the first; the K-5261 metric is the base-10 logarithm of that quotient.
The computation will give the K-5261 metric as 0.00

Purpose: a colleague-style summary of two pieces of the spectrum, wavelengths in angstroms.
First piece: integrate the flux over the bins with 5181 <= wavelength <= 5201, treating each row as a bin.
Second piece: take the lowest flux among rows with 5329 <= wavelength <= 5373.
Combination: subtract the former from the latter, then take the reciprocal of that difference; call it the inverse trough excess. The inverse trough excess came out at -0.006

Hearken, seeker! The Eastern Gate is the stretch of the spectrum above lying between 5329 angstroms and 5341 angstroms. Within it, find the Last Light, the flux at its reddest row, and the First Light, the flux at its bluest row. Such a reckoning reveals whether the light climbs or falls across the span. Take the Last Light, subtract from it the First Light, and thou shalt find -0.3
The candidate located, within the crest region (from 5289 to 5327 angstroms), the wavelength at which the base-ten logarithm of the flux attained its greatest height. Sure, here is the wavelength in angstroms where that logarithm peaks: 5326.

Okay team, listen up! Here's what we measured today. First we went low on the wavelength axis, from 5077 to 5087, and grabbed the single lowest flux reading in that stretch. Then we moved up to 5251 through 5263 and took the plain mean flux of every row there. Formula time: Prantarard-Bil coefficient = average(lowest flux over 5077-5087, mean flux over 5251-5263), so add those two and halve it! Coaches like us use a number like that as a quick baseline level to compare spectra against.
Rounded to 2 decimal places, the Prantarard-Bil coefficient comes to 8.57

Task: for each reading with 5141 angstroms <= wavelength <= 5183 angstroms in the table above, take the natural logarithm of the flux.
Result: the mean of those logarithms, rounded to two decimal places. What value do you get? 2.14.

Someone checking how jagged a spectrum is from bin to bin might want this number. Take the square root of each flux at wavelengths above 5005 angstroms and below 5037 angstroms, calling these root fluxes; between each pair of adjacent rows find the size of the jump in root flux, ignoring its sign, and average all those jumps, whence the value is 0.0161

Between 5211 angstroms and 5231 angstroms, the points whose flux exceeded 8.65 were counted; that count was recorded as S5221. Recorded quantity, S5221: 10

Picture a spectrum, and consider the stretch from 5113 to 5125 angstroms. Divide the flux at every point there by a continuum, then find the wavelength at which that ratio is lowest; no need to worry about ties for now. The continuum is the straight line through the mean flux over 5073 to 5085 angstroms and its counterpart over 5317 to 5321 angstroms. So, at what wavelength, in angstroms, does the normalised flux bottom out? 5116 angstroms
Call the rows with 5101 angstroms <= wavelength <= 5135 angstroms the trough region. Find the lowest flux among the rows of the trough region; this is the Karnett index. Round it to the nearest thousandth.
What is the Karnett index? 7.870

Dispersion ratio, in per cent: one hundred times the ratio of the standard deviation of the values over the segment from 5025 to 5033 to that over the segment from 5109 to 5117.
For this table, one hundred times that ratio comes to 291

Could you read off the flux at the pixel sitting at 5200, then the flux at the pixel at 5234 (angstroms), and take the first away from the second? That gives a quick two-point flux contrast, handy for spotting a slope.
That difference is 0.16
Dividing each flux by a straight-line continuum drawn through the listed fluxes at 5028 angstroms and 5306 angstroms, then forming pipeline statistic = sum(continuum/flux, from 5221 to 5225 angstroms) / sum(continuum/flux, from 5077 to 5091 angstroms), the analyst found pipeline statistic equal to 0.28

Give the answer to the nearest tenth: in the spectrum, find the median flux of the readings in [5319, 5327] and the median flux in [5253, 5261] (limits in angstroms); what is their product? 71.2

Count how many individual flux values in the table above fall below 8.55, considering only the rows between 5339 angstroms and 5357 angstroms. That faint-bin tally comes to 8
